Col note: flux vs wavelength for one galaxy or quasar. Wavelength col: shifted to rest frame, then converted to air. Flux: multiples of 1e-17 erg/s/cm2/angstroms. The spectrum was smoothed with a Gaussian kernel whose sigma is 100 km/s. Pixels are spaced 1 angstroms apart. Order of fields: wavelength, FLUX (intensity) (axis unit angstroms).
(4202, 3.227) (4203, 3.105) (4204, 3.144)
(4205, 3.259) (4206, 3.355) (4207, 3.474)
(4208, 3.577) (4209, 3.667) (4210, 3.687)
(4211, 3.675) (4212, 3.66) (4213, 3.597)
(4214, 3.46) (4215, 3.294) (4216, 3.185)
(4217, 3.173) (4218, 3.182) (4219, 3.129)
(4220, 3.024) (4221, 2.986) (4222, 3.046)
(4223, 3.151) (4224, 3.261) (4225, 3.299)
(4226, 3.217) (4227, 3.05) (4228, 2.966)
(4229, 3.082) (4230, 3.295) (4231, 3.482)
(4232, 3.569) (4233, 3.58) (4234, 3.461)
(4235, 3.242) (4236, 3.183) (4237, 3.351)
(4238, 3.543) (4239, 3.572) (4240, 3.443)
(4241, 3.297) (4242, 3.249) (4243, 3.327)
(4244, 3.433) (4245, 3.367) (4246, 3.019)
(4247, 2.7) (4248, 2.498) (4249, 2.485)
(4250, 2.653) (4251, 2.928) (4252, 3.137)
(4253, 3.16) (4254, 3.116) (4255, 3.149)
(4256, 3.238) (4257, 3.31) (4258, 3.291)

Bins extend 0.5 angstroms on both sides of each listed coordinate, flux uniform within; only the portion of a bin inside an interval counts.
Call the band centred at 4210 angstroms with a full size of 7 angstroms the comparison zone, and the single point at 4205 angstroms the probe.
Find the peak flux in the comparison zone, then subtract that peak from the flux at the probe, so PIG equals -0.43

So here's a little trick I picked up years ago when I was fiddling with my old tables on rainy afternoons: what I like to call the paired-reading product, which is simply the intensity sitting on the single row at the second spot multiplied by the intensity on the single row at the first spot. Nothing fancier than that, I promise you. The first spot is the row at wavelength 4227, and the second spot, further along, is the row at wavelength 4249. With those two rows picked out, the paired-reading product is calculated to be 7.6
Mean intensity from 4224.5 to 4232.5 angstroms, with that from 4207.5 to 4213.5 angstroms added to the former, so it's 6.89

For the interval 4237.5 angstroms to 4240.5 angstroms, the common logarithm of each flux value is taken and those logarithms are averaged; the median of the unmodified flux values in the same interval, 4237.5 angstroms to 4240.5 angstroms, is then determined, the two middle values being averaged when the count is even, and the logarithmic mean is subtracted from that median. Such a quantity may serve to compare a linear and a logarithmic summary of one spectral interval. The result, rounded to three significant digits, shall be 3.00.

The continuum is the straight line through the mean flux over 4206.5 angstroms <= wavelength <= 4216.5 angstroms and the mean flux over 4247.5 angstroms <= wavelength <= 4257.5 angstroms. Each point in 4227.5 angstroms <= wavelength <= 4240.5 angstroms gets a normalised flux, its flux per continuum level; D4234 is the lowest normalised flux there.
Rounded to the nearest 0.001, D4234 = 0.898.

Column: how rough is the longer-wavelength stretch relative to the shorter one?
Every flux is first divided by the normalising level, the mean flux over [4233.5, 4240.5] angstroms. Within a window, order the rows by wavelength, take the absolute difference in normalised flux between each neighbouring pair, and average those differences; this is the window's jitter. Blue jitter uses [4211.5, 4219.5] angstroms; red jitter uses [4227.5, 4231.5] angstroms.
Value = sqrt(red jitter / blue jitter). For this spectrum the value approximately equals 1.5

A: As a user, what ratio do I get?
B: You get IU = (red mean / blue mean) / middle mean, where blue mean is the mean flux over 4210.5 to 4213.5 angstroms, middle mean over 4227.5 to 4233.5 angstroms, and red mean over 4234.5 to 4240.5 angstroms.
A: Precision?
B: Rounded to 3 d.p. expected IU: 0.279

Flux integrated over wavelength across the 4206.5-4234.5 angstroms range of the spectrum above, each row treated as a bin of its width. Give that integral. 93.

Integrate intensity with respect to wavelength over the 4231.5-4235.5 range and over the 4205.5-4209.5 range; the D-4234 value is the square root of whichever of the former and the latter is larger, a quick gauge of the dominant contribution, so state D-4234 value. 3.75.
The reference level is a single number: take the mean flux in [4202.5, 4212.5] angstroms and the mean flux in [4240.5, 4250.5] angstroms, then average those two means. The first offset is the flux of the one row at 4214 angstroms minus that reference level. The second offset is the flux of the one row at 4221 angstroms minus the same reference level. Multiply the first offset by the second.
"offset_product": -0.06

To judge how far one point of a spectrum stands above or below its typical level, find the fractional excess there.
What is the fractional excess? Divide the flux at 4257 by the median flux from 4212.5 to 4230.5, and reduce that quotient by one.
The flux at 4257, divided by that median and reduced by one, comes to 0.042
